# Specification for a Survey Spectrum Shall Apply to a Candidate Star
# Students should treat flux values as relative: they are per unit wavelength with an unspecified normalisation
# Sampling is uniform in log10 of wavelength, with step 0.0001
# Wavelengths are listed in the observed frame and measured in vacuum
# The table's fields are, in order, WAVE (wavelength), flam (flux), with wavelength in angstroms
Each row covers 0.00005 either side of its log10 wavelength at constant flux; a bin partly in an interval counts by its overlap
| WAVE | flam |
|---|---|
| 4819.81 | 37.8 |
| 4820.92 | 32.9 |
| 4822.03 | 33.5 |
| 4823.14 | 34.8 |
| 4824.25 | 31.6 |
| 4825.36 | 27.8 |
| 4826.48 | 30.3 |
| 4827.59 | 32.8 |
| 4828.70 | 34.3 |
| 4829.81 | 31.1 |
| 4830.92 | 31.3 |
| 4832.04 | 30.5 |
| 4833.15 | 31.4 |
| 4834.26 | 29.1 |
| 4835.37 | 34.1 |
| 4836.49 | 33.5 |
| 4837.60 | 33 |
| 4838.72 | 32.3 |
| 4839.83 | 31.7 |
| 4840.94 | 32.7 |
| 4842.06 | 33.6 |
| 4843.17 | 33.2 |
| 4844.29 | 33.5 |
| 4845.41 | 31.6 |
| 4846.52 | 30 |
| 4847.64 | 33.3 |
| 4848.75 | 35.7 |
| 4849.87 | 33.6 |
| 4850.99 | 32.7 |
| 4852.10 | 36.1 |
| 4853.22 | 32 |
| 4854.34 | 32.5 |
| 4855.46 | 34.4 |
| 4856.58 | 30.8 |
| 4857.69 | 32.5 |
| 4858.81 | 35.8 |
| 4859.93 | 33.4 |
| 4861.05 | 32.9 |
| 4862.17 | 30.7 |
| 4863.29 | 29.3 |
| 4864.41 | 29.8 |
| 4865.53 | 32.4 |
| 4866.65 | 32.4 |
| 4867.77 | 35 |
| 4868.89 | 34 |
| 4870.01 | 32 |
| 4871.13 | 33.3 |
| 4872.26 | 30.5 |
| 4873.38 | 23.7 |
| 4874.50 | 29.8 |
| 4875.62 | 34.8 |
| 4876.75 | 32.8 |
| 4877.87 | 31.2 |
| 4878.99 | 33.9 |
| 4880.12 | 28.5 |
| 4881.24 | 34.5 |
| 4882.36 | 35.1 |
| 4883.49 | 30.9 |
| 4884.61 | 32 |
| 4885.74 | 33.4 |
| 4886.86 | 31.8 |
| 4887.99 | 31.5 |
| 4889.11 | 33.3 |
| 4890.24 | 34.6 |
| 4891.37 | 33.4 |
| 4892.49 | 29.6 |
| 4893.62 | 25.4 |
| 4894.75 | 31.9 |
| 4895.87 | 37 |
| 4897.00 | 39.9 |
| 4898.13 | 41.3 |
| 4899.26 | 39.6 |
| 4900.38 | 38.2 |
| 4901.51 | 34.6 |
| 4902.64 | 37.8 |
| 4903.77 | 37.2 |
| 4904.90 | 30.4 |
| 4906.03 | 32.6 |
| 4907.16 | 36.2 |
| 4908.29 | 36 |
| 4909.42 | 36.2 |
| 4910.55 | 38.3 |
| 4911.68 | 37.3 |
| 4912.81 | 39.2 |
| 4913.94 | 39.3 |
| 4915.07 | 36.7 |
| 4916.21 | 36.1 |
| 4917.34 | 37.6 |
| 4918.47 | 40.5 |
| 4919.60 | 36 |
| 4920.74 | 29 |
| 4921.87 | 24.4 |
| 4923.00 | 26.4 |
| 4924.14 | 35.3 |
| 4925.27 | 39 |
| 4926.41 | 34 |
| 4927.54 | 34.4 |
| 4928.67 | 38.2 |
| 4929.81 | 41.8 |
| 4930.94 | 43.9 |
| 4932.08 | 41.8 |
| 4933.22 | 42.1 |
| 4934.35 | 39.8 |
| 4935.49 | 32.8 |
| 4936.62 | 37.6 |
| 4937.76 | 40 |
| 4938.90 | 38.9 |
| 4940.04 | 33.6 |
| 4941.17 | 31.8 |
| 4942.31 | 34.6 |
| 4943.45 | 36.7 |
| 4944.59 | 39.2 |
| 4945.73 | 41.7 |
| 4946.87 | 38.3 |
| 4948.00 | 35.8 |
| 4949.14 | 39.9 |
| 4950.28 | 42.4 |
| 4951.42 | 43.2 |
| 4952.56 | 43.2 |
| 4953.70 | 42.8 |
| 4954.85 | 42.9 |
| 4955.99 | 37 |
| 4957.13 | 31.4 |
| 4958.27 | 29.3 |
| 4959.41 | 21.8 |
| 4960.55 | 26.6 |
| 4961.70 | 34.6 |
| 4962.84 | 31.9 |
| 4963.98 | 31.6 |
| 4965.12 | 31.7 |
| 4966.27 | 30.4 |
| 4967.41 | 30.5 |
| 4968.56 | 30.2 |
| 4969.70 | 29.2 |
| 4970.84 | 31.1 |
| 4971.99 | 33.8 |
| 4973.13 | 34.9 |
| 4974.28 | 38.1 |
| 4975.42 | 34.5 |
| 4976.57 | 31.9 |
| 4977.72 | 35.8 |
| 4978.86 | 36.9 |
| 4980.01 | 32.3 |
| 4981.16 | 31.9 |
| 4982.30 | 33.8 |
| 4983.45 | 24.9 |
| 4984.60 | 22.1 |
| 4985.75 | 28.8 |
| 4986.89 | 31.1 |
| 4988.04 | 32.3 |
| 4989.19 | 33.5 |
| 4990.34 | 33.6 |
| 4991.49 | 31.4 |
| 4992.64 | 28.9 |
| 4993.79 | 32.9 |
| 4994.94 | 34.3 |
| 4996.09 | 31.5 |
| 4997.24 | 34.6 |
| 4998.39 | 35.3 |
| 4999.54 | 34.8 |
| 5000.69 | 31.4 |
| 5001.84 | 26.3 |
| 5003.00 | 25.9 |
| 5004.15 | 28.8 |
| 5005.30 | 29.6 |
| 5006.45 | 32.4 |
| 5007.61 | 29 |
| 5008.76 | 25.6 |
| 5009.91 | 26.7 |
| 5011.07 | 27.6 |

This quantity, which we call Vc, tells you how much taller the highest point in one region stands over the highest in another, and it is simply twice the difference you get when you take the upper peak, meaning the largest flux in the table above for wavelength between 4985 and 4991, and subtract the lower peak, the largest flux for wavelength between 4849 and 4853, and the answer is -5.0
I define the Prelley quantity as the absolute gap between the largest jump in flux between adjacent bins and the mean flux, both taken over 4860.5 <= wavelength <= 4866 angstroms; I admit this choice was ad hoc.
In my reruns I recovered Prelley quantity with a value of 28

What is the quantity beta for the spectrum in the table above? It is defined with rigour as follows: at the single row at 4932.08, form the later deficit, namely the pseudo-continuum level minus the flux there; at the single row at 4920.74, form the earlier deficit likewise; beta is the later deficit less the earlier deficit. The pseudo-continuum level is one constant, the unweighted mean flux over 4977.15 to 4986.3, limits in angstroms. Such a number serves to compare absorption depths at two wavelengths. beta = -13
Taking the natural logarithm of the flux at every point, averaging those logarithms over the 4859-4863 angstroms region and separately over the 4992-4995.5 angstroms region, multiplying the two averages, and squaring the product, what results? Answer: 145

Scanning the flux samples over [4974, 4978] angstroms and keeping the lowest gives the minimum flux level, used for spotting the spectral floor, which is 31.9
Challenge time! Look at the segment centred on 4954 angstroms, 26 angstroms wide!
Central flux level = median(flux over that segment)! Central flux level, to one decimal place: 35.8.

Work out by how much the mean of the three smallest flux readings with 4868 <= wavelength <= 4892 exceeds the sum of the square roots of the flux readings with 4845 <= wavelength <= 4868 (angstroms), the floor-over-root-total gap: -93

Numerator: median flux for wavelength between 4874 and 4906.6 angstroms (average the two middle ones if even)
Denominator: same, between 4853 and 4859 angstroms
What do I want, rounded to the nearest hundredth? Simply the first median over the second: 1.03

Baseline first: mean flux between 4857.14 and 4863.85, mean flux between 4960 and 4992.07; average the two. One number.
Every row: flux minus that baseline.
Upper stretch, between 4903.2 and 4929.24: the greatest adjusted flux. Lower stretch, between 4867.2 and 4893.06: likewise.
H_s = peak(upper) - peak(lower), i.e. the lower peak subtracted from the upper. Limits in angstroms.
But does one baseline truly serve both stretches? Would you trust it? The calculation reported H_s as 5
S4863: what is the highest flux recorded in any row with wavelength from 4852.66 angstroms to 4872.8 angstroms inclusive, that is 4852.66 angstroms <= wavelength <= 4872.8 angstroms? 35.8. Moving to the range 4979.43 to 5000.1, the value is 35.3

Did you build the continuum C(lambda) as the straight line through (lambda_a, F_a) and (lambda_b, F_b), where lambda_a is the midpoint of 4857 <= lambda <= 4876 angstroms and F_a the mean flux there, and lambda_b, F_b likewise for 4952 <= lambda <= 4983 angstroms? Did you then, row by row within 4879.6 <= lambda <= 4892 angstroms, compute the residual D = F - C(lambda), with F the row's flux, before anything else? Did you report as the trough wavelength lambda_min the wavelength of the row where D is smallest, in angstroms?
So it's 4880.12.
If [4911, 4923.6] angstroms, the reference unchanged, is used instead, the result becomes 4921.87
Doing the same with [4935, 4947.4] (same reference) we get 4941.17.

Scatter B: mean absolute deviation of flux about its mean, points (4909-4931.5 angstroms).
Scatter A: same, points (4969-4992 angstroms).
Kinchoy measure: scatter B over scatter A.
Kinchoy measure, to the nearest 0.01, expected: 1.28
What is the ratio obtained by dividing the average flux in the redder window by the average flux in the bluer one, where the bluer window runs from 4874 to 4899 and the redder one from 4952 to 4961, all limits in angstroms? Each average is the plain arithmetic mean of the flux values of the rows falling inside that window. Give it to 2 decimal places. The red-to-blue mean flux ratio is 1.04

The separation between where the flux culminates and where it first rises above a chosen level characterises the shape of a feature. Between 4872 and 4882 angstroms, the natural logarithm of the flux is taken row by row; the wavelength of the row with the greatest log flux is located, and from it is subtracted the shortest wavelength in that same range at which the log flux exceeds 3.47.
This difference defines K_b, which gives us 0.0 angstroms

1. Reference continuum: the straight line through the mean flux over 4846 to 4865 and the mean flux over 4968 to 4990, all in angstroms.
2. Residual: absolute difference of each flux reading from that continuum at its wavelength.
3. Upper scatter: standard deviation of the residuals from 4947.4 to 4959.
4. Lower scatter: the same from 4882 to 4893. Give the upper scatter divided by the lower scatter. 4.8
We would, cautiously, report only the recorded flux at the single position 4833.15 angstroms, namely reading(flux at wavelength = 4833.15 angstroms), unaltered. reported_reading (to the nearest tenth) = 31.4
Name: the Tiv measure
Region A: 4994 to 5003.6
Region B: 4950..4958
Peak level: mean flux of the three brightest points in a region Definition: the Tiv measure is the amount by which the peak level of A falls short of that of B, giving 8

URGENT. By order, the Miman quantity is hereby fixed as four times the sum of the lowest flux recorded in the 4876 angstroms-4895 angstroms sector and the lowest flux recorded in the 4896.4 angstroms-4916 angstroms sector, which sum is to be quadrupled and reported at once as 223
